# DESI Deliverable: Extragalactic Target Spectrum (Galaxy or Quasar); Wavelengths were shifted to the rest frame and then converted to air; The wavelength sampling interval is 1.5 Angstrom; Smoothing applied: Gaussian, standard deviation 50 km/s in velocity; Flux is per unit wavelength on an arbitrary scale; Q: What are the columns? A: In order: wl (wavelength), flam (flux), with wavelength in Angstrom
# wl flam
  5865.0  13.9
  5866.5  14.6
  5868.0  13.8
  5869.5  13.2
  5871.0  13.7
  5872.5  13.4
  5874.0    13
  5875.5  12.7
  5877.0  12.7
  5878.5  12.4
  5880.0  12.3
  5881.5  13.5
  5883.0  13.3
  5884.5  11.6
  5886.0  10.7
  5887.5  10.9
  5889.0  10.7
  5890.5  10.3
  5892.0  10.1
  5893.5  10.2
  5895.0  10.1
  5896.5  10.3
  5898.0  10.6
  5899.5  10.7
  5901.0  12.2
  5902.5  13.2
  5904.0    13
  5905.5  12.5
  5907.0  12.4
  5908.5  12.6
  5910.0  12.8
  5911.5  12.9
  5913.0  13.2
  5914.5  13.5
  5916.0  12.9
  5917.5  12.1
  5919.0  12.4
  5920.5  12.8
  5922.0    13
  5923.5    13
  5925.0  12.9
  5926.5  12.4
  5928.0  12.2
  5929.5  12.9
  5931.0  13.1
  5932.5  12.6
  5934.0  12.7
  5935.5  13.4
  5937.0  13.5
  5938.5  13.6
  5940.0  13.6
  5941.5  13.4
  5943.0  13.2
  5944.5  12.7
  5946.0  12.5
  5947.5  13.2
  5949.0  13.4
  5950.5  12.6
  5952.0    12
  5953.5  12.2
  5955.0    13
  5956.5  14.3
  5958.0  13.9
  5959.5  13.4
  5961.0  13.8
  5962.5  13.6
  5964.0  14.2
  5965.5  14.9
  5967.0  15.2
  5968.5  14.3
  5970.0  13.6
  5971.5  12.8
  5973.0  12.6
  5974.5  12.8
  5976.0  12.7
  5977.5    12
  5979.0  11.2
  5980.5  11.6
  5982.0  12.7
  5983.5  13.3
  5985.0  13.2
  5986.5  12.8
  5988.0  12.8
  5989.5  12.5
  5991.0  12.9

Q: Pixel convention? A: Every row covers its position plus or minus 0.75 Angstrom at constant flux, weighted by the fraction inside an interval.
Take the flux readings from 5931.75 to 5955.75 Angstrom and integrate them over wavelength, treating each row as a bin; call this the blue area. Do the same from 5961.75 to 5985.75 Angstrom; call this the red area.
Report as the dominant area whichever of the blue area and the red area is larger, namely 316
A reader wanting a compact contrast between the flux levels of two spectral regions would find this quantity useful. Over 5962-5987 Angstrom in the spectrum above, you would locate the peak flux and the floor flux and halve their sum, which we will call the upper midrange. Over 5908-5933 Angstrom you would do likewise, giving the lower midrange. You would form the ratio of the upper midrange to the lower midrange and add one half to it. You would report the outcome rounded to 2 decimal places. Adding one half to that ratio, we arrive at 1.53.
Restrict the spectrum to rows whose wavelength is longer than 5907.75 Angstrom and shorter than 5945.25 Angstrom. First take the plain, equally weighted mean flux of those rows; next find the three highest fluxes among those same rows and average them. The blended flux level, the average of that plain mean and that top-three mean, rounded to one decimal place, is 13.3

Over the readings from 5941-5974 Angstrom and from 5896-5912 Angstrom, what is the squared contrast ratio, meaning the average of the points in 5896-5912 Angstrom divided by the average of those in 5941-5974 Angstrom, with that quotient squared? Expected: 0.82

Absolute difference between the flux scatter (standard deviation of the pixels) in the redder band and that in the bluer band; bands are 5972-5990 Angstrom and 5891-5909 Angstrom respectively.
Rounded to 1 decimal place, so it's 0.6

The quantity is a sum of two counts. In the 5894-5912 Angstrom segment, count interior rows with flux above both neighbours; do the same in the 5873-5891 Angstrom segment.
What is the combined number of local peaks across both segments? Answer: 3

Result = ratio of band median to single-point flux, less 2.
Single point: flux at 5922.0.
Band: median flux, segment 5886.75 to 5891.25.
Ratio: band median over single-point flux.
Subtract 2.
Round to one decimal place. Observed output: -1.2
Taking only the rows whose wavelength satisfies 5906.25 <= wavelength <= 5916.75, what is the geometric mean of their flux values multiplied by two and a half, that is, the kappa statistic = 32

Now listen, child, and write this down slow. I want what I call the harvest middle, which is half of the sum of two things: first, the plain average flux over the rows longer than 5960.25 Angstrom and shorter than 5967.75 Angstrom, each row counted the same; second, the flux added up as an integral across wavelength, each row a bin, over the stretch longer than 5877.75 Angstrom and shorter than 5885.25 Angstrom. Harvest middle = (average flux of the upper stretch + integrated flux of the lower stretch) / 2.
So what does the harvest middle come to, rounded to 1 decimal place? 54.5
